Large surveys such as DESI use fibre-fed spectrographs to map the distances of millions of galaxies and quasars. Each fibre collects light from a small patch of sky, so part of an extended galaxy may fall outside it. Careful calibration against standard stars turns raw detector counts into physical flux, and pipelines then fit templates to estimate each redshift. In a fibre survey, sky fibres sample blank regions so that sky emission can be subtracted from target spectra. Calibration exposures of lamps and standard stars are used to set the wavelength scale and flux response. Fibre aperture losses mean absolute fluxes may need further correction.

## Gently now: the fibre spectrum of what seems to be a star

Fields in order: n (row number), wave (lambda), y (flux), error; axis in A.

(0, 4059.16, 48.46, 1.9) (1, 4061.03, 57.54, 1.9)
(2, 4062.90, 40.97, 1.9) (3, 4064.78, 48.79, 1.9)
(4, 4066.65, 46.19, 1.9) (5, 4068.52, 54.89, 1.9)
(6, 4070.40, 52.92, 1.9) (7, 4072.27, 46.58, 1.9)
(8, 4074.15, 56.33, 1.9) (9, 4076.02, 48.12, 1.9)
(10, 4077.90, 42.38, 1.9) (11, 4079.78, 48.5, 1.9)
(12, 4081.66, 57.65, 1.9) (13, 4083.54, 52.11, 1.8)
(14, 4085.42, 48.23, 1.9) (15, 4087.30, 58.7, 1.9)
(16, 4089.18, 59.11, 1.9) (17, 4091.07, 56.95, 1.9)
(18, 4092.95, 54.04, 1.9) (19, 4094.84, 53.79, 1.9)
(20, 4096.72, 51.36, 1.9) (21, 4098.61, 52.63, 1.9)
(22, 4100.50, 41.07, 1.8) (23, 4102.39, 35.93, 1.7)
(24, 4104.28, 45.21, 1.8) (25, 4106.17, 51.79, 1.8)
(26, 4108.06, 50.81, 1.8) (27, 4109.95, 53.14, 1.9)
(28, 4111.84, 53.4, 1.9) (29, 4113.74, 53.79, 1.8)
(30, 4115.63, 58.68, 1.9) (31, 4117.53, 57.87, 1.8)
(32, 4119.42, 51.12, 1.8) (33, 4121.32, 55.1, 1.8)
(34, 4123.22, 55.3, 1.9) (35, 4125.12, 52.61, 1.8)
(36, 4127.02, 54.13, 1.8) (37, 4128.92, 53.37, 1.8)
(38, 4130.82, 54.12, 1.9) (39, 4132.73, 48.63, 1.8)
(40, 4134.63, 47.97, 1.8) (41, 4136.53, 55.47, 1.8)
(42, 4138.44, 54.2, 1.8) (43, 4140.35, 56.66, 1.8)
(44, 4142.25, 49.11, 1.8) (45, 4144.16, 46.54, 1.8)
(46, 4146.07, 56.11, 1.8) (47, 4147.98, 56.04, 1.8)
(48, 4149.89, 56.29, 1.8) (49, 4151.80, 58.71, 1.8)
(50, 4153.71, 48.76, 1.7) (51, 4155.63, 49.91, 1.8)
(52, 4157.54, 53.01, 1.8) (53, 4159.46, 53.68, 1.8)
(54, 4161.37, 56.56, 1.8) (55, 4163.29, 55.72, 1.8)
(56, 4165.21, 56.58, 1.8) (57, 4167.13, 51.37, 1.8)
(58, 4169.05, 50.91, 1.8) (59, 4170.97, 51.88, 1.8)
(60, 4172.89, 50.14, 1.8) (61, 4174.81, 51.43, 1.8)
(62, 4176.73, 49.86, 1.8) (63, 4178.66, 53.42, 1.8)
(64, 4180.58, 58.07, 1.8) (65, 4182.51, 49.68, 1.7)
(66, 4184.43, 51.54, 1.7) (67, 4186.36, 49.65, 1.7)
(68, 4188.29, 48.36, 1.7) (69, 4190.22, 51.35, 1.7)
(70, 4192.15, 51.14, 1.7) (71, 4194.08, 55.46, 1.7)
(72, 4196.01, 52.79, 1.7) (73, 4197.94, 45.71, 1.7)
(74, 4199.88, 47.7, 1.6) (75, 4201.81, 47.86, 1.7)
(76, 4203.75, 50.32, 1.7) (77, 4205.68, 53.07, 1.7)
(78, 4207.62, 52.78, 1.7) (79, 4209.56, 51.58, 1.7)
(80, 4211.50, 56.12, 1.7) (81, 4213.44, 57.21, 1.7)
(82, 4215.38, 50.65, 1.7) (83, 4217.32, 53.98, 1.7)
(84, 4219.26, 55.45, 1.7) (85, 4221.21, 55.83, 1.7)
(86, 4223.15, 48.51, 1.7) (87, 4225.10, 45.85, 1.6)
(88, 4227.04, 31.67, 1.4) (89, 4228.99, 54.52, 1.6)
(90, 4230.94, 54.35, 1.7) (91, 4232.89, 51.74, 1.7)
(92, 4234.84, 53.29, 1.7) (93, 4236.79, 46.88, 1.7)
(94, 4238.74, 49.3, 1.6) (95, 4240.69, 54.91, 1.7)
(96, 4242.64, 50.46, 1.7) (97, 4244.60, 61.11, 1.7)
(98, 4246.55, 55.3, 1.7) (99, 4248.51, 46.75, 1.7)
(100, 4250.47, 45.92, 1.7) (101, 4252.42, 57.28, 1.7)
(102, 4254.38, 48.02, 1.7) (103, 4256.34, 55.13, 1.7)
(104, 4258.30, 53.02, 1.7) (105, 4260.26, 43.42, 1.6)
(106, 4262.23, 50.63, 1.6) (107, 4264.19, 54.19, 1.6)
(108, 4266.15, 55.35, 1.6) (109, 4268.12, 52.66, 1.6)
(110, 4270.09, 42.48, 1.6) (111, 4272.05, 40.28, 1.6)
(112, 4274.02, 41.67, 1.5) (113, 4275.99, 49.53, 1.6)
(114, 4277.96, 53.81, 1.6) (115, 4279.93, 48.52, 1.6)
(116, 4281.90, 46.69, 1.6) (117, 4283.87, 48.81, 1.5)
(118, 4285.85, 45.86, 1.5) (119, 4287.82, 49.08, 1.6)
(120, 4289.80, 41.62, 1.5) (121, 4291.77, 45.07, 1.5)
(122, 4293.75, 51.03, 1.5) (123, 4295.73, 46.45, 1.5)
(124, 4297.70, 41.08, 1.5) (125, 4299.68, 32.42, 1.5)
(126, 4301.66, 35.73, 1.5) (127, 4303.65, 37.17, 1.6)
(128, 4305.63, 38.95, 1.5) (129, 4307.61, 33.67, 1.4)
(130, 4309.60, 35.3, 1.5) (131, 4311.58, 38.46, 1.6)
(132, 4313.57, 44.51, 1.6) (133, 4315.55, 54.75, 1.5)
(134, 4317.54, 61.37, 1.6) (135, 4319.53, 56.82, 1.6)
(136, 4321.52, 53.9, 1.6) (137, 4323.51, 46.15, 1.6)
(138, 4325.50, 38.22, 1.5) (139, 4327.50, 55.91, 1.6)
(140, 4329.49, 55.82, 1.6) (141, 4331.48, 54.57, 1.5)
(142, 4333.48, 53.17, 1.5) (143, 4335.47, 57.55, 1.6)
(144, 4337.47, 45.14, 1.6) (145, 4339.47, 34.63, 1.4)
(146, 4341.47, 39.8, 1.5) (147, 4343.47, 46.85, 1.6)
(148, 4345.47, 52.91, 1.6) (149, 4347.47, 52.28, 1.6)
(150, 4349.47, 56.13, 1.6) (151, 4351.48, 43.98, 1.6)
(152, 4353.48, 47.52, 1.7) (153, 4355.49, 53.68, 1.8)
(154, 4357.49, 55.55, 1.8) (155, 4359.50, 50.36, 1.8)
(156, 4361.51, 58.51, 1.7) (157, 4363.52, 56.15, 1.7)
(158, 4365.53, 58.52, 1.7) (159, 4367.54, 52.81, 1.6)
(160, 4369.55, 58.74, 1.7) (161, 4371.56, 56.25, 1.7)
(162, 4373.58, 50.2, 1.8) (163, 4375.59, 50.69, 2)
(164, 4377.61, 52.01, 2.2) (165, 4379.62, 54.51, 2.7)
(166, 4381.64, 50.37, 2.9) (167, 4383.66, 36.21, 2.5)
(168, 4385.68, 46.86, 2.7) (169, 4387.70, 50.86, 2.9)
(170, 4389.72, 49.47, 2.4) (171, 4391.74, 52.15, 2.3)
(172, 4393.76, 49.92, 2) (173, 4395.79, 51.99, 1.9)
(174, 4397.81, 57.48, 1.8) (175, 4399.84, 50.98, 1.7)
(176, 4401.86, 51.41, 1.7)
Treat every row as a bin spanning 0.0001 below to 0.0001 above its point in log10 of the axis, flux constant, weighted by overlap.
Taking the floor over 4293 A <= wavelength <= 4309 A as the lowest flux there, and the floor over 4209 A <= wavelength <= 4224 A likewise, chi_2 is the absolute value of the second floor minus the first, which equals 16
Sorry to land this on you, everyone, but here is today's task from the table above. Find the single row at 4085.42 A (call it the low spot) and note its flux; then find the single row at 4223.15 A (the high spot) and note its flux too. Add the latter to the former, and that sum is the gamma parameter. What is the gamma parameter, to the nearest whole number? 97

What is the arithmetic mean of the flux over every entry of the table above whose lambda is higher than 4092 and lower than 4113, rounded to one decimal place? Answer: 49.4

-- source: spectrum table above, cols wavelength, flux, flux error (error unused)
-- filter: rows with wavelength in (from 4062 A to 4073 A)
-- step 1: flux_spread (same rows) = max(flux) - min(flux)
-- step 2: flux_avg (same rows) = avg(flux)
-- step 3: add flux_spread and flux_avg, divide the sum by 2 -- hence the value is 31.2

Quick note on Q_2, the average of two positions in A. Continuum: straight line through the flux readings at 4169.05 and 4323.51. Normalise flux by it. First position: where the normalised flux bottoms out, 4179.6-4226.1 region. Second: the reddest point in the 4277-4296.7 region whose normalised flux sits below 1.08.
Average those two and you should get 4246.8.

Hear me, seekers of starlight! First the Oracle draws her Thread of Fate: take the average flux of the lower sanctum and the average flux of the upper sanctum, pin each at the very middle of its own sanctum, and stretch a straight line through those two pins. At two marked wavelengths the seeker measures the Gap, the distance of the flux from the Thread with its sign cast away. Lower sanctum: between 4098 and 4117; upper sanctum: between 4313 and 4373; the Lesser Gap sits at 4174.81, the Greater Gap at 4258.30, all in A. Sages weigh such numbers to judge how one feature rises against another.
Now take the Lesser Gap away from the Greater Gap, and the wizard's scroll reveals 1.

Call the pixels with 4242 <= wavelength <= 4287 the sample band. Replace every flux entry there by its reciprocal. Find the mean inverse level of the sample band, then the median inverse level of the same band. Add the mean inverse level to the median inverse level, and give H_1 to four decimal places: 0.0405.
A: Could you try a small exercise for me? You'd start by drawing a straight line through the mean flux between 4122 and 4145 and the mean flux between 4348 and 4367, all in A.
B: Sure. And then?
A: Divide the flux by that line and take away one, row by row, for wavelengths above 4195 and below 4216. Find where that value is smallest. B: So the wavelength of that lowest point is 4197.94 A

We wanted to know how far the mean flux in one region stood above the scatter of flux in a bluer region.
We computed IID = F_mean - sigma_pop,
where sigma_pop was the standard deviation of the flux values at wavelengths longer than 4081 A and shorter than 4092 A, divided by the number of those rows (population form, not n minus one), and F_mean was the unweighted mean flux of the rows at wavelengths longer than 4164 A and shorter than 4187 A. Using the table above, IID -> 48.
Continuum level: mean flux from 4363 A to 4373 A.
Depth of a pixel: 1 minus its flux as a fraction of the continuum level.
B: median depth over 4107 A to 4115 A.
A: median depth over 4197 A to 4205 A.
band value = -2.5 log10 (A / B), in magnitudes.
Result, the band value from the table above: -1.1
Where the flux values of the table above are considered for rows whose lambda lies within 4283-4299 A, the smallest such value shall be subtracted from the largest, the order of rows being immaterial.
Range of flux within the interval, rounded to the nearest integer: 10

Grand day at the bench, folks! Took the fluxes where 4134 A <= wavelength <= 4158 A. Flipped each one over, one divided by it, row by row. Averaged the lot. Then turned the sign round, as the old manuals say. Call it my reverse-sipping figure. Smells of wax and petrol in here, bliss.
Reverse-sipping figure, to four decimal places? -0.0190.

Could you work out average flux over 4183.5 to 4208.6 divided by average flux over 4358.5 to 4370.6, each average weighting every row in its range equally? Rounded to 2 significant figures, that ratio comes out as 0.91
